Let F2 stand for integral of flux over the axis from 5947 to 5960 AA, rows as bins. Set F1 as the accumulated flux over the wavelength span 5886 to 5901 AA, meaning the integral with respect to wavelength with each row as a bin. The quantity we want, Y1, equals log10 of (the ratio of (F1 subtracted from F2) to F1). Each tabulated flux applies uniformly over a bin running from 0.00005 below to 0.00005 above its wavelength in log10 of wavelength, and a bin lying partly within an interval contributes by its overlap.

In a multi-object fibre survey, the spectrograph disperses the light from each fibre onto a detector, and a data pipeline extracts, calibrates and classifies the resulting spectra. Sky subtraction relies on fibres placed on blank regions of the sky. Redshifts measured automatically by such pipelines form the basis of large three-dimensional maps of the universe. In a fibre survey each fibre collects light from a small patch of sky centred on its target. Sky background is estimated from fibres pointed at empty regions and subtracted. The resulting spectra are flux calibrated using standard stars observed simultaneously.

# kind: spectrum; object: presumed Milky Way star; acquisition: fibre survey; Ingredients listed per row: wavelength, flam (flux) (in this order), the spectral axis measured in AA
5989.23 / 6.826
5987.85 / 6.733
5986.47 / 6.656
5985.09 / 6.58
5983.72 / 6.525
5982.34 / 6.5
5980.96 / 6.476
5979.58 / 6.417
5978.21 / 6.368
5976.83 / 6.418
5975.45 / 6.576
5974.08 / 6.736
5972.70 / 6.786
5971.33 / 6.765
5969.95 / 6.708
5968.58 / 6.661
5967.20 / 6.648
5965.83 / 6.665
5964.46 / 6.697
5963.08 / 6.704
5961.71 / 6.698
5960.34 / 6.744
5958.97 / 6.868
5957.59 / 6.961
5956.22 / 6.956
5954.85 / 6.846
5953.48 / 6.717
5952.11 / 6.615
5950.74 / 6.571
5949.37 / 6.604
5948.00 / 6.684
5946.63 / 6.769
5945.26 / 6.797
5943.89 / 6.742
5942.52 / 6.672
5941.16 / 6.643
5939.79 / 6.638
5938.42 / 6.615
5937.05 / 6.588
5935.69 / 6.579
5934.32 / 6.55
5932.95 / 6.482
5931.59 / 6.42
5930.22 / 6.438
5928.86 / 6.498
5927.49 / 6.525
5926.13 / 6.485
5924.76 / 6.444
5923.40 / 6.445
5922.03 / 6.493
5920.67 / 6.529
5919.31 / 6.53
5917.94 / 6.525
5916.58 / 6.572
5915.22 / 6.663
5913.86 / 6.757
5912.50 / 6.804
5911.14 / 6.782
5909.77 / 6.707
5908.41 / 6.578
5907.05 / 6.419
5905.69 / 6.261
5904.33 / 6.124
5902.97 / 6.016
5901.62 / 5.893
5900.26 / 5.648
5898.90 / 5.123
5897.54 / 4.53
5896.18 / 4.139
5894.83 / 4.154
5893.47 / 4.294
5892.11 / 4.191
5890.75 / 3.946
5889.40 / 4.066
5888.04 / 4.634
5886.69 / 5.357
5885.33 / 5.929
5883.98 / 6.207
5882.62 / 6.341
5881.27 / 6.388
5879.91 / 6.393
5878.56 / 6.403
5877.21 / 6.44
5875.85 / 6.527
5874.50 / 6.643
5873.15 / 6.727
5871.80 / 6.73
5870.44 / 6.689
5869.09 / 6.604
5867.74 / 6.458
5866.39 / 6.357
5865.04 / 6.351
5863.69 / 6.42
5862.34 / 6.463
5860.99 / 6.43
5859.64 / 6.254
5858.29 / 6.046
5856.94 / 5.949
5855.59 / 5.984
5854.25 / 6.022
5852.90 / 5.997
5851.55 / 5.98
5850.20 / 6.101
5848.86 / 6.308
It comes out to -0.5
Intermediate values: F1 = 68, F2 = 88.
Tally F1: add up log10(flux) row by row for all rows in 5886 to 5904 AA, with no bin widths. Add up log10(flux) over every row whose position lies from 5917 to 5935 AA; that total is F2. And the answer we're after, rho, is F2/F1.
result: 1.21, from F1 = 8.8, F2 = 10.56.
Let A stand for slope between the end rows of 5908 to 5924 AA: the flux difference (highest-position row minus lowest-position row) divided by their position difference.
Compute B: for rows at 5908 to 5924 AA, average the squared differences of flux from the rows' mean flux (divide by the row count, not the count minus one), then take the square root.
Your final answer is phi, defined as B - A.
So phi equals 0.13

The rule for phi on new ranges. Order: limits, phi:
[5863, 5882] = 0.14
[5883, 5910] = 0.93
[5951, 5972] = 0.10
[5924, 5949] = 0.10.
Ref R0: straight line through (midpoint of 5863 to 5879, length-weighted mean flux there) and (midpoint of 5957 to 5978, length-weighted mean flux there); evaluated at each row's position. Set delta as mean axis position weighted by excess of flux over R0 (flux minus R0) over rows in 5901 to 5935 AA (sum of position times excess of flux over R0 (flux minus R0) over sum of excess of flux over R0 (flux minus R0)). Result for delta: 5914.2 AA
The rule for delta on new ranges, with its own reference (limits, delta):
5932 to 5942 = 5935.0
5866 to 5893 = 5889.4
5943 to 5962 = 5954.7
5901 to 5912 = 5902.6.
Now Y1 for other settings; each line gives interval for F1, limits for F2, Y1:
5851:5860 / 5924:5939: -0.1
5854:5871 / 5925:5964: 0.2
